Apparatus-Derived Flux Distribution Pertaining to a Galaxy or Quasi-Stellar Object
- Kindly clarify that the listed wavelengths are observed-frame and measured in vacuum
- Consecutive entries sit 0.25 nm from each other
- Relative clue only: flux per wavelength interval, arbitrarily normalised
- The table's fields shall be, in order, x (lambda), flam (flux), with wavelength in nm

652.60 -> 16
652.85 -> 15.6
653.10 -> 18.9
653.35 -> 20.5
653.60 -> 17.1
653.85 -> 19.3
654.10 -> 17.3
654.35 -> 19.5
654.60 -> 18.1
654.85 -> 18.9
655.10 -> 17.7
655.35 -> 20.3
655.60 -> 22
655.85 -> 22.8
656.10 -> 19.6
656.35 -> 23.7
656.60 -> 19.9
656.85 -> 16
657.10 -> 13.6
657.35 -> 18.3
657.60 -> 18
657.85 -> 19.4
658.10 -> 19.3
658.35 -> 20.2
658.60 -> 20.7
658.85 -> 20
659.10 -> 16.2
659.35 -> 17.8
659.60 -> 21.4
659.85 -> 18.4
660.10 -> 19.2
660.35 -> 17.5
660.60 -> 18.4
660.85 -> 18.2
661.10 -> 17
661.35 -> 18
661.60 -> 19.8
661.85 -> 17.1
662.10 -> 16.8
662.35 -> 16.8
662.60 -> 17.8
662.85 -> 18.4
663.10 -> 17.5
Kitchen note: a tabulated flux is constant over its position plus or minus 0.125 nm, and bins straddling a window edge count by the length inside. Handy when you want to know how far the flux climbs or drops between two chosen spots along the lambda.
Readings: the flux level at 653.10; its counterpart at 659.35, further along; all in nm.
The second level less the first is -1.1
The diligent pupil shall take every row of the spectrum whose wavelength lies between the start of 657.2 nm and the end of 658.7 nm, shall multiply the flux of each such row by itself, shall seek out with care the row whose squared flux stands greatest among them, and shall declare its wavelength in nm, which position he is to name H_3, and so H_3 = 658.60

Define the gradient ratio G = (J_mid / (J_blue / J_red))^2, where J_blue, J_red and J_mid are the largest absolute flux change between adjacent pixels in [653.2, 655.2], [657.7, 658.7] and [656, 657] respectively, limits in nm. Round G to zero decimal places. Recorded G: 1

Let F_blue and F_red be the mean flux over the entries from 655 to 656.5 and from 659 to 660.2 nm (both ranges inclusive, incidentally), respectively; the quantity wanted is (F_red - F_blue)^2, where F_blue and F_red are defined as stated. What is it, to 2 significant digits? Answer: 5.8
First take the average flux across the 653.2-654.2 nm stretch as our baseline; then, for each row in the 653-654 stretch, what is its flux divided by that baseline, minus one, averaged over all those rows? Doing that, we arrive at 0.02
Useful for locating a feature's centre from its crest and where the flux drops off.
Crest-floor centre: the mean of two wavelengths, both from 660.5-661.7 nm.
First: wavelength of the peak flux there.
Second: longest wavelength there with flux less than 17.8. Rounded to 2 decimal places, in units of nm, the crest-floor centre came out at 661.35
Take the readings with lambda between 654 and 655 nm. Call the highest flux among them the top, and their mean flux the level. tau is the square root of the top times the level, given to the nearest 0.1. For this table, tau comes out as 19.0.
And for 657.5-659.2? 19.9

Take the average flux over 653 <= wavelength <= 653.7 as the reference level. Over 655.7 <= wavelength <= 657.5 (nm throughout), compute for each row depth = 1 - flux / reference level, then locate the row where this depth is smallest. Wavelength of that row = 656.35 nm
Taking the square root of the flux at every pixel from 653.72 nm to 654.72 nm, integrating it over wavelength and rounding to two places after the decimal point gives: 4.31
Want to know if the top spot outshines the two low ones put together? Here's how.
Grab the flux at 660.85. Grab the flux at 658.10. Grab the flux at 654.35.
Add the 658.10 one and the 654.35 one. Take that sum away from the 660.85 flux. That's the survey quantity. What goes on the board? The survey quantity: -20.6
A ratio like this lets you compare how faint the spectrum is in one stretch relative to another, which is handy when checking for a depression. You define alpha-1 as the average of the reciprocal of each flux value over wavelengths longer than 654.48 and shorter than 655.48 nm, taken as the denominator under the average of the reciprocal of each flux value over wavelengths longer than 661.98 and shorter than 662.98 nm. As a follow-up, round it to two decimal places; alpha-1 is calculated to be 1.07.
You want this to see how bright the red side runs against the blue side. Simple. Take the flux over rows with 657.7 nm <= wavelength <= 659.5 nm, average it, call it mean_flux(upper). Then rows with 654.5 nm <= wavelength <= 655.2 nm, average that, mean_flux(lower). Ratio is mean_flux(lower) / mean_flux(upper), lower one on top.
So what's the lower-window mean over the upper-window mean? 0.96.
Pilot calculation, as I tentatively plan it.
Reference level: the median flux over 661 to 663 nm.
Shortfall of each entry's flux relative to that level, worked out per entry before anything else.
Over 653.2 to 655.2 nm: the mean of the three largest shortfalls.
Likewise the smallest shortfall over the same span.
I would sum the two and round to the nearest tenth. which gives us -3.0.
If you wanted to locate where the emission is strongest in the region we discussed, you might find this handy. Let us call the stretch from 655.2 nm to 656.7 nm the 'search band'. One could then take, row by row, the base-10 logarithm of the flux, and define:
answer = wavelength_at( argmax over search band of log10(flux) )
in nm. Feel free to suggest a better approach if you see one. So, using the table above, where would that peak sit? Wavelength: 656.35 nm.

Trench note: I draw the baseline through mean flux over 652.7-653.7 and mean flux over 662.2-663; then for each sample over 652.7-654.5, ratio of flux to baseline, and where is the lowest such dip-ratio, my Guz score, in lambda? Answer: 652.85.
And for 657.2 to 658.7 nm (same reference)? 657.60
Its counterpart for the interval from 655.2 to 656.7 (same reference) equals 656.10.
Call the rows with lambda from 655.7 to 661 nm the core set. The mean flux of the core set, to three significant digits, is 19.0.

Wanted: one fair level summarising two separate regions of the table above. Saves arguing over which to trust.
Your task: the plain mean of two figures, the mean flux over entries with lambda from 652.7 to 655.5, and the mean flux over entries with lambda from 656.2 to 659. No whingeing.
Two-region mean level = 18.7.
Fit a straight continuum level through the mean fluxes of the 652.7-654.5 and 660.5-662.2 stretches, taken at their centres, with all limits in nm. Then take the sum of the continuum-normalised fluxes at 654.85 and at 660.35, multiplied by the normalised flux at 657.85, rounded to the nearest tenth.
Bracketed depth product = 2.2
